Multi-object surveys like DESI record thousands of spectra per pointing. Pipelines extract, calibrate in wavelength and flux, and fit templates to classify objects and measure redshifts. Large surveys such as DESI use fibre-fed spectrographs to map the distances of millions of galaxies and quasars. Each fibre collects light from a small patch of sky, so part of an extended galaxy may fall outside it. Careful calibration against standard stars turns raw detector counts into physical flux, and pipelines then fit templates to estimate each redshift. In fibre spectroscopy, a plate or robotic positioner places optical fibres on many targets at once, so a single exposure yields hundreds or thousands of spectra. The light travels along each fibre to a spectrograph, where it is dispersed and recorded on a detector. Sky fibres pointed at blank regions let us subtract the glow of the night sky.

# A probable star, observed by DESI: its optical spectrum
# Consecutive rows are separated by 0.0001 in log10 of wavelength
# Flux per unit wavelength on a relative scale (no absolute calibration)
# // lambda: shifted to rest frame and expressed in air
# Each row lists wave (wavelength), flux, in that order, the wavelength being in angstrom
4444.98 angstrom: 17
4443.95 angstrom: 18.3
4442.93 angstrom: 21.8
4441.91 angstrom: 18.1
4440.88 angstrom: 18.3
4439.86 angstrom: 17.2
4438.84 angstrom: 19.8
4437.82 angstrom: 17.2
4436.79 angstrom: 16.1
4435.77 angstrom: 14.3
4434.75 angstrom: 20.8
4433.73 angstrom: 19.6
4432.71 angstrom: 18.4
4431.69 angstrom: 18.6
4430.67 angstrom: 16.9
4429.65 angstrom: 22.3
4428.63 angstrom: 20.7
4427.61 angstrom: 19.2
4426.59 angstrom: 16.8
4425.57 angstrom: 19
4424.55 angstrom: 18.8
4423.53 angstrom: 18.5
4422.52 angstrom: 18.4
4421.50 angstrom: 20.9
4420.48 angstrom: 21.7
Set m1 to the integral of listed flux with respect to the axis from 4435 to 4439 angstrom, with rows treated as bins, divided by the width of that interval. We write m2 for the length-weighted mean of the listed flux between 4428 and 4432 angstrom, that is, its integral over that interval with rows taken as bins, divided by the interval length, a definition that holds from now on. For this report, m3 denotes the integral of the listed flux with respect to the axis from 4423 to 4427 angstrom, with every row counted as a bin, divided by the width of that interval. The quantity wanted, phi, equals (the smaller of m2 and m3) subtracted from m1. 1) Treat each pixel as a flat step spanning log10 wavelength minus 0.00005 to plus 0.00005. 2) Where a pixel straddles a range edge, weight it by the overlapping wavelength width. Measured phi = -1.5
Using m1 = 16.8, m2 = 19.7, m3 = 18.3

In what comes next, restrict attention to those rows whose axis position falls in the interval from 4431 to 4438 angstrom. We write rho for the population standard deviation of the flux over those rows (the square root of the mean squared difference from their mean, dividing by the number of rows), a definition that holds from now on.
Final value 2.03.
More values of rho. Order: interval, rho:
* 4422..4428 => 0.79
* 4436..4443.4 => 1.76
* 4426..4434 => 1.73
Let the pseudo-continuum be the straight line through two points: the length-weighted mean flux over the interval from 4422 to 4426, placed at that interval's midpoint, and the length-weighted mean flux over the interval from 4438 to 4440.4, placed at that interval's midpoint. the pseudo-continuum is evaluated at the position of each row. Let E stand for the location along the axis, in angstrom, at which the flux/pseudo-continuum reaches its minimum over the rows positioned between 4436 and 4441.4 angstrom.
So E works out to 4436.79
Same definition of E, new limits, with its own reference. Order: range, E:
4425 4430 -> 4426.59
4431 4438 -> 4435.77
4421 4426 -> 4422.52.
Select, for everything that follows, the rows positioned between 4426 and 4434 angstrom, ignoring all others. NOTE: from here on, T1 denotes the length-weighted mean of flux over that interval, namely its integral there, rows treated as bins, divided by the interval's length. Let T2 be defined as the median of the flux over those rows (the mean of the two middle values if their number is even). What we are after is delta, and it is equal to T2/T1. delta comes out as 0.99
